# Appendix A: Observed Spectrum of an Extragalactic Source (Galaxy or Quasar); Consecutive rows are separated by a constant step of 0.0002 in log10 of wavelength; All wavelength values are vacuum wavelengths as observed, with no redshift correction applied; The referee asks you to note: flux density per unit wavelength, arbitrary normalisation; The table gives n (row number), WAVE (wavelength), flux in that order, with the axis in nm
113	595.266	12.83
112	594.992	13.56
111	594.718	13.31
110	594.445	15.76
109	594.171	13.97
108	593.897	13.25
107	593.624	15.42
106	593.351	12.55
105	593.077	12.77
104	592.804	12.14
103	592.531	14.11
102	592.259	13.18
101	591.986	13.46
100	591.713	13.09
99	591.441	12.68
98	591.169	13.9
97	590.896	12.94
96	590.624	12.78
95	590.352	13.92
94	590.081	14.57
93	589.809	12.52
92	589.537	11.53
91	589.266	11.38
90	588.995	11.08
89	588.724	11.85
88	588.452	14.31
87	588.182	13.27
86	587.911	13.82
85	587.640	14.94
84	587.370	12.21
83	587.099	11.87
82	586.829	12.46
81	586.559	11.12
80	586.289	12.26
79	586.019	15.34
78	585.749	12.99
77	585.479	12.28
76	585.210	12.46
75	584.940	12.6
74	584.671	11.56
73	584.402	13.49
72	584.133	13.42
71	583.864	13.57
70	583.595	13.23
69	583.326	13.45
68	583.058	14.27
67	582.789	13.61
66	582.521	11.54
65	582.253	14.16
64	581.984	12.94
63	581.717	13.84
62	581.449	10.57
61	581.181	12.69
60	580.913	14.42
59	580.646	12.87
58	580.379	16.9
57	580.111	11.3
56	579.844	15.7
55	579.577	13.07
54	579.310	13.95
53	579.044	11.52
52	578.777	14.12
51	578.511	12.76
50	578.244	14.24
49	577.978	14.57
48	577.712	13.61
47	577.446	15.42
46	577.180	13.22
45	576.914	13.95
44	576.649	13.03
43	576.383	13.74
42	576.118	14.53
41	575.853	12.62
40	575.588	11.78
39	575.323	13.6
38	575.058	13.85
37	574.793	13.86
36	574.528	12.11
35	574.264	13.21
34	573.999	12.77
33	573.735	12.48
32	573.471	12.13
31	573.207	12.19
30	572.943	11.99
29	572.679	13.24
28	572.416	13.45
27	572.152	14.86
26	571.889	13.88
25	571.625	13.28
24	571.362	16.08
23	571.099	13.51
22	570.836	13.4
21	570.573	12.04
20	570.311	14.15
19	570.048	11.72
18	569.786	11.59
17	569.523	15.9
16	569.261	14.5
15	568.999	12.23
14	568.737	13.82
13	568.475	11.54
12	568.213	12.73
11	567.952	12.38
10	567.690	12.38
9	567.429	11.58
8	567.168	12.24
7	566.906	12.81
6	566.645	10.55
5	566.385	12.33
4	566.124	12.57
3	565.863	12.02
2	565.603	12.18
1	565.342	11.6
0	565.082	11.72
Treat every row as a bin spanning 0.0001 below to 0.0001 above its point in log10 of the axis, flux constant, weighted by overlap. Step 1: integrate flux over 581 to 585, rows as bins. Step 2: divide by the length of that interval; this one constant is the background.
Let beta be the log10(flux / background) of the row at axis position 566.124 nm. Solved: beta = -0.015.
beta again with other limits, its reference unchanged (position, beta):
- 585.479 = -0.025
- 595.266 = -0.006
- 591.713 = 0.002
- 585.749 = -0.001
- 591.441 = -0.011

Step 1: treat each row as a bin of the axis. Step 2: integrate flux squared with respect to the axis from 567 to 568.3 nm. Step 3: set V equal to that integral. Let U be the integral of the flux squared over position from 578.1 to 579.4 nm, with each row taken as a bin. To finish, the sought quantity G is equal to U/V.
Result 1.18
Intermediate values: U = 232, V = 196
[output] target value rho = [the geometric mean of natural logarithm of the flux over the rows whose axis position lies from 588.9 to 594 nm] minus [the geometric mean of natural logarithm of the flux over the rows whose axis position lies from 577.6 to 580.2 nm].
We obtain -0.034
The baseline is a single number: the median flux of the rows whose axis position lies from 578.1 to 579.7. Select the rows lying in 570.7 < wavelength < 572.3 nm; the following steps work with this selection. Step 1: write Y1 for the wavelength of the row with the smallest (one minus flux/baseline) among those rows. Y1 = 571.362 nm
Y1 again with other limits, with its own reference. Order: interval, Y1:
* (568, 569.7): 569.523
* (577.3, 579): 577.446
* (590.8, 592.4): 591.169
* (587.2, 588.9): 587.640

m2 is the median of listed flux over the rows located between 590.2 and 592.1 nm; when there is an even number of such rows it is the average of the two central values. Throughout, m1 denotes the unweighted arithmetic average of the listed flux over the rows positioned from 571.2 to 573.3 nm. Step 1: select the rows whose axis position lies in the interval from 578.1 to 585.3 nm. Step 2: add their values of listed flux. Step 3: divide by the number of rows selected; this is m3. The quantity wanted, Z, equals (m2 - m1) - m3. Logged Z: -13.8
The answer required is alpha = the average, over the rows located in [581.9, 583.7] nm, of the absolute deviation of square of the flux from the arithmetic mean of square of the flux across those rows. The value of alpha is 17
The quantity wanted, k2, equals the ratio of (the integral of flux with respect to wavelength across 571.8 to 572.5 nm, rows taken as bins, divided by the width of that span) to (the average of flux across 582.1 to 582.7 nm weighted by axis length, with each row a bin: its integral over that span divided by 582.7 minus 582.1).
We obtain 1.09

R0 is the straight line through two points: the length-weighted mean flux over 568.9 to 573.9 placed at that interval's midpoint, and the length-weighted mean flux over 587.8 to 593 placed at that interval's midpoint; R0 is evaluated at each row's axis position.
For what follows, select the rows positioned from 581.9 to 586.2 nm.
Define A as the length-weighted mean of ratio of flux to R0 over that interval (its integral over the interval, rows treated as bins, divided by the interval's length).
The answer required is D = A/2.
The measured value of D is 0.503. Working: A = 1.01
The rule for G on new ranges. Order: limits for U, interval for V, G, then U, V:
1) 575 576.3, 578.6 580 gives 0.88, 230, 262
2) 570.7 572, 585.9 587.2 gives 1.23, 257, 209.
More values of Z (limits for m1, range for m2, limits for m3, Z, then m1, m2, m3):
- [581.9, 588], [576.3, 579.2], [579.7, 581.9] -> -12.8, 13.0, 13.7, 13.5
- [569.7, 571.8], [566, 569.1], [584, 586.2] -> -13.9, 13.2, 12.4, 13.0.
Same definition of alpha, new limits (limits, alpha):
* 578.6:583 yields 34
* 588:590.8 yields 27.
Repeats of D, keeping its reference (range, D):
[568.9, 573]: 0.508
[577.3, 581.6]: 0.517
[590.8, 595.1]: 0.523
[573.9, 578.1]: 0.510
